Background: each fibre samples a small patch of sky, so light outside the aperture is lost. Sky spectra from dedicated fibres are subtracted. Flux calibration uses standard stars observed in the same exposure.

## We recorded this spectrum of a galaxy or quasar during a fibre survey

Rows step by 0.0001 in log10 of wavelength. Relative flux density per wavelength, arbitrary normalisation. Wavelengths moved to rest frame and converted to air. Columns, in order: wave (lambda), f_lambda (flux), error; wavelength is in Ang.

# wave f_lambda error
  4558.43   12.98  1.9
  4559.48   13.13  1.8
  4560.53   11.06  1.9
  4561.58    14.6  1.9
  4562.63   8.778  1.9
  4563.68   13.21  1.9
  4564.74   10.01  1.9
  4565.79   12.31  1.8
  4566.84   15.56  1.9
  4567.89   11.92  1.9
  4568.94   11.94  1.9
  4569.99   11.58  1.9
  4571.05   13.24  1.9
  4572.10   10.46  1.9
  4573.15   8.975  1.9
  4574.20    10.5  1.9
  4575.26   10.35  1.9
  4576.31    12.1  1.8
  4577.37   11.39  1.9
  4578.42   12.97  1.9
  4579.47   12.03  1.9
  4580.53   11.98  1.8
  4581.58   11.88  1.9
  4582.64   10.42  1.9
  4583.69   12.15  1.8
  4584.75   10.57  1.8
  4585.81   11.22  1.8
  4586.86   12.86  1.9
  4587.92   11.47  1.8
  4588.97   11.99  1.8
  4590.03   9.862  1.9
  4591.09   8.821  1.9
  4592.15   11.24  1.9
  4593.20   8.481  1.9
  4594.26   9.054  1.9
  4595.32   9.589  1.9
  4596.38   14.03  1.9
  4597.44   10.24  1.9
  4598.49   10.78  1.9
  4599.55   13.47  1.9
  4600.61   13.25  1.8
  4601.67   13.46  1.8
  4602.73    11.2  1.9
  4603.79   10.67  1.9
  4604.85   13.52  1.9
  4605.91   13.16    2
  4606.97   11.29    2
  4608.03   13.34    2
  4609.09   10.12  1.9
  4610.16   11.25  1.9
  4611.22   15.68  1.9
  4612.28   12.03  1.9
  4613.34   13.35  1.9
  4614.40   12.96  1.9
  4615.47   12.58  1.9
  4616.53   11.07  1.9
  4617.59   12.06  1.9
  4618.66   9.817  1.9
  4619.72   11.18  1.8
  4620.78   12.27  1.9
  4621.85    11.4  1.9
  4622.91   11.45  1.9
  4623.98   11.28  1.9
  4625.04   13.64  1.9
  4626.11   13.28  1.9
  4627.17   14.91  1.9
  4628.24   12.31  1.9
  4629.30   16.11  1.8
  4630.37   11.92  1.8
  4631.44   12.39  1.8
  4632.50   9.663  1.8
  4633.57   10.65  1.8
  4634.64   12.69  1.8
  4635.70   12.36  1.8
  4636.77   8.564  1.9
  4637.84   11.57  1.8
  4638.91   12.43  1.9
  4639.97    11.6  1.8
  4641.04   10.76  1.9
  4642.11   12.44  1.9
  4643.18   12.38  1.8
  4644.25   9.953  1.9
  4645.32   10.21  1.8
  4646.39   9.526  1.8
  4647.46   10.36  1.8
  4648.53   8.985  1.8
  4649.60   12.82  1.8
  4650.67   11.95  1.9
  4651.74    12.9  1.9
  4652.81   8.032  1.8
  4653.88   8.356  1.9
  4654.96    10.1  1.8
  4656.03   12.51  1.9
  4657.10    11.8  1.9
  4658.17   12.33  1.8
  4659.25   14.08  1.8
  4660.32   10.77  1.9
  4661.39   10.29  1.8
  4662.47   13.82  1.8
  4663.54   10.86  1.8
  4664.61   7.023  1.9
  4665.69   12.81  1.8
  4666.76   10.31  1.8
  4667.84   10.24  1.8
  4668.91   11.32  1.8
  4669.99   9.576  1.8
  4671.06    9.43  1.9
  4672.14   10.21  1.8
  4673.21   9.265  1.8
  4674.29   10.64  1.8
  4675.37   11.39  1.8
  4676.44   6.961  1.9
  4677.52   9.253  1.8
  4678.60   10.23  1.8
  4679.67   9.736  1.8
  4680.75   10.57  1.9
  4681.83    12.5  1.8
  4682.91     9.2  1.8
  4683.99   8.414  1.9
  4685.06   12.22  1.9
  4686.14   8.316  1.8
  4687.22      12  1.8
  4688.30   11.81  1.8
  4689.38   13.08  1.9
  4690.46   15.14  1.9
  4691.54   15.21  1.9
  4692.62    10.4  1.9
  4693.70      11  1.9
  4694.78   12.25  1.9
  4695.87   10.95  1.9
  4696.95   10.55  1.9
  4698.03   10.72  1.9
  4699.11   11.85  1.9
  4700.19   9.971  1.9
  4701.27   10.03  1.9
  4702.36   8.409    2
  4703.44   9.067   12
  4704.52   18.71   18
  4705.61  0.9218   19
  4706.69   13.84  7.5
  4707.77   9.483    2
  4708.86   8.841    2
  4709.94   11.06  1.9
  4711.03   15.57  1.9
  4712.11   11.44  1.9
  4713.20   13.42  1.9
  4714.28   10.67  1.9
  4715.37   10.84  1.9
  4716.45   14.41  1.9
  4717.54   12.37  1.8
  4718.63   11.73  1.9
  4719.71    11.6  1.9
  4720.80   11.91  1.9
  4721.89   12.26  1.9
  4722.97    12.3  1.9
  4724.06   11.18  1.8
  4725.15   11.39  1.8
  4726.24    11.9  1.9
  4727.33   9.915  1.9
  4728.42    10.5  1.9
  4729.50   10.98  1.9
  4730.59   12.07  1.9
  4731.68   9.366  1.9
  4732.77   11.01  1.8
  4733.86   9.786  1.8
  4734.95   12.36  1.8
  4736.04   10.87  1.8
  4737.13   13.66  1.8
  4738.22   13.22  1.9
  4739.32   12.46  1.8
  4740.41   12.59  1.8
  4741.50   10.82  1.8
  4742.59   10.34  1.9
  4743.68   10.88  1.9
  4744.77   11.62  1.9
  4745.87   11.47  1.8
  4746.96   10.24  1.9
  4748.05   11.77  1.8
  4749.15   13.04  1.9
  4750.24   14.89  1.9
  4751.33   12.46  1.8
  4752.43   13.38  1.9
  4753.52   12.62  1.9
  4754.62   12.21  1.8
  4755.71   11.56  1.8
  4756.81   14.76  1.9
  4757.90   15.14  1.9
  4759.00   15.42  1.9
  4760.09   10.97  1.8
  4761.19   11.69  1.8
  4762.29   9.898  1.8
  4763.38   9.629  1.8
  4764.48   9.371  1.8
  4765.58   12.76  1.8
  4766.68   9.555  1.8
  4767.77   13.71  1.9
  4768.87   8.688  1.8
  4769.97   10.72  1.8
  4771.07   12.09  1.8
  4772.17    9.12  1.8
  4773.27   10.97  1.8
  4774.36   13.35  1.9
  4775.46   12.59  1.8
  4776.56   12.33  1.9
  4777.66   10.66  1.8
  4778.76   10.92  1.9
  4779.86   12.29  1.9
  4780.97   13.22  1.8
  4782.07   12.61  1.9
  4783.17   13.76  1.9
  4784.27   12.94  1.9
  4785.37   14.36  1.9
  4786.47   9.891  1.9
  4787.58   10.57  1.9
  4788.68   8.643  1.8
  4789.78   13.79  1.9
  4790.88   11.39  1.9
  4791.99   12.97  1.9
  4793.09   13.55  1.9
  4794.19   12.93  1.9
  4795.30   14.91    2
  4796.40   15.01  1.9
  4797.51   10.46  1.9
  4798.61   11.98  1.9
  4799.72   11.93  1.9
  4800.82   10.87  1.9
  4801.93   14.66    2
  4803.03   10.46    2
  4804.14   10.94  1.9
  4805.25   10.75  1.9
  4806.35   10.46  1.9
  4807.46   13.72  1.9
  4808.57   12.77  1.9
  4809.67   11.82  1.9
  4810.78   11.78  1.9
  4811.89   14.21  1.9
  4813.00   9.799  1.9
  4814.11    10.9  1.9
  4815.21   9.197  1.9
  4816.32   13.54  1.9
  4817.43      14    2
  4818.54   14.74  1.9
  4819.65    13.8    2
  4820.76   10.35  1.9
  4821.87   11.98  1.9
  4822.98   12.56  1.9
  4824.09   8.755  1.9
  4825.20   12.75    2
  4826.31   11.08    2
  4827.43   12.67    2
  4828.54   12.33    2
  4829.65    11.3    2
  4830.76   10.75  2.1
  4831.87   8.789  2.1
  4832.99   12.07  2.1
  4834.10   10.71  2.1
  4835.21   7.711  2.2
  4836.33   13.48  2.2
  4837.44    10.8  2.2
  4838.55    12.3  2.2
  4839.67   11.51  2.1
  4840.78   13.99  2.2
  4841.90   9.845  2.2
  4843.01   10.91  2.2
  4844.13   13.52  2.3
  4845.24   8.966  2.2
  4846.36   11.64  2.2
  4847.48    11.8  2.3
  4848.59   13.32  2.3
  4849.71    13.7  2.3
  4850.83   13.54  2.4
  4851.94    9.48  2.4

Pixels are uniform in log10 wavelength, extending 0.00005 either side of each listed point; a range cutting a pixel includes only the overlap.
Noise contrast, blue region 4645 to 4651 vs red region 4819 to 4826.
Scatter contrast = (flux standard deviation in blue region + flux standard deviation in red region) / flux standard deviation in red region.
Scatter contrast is 1.80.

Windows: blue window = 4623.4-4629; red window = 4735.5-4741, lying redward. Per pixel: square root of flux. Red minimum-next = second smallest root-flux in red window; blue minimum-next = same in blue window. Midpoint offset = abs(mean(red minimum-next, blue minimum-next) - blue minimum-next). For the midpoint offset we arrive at 0.01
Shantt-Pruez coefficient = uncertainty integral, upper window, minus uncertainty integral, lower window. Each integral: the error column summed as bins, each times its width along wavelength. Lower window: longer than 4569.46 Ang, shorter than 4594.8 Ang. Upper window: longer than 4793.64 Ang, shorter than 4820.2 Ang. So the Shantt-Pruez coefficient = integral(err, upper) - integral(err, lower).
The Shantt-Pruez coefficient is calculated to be 4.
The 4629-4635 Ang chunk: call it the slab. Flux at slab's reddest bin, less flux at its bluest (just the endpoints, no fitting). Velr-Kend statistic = -3.4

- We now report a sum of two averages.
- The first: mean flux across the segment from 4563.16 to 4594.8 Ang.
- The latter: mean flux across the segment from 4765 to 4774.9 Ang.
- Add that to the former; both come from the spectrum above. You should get 22.6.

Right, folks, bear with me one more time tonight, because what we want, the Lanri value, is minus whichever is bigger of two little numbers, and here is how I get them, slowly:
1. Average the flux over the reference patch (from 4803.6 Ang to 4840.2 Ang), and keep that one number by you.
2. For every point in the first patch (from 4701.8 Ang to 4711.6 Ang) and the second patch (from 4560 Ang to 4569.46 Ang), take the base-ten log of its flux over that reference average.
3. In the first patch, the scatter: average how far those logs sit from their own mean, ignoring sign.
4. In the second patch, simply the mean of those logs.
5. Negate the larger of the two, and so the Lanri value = -0.22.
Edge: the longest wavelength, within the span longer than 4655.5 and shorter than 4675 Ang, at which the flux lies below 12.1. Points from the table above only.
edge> 4674.29 Ang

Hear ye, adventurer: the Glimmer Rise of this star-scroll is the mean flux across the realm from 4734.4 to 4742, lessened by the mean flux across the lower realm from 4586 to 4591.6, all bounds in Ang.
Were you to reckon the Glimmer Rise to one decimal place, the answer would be 1.3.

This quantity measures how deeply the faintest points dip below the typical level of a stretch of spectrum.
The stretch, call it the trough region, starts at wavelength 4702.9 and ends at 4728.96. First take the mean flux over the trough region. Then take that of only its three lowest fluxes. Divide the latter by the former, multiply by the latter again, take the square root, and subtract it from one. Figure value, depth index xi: -0.85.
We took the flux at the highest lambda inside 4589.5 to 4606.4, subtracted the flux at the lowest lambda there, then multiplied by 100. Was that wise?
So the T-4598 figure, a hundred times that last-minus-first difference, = 330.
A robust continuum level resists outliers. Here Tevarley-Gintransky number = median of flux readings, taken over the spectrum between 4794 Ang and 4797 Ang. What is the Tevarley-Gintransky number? 14.9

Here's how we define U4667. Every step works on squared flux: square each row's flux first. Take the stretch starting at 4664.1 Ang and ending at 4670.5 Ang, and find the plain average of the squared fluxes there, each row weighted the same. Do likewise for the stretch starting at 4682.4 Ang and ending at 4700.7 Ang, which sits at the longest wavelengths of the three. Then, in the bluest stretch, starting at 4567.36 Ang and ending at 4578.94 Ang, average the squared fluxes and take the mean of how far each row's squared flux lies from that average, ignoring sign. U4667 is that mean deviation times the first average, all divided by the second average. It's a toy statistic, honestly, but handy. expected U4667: 17.7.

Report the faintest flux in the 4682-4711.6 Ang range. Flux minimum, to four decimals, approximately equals 0.9218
